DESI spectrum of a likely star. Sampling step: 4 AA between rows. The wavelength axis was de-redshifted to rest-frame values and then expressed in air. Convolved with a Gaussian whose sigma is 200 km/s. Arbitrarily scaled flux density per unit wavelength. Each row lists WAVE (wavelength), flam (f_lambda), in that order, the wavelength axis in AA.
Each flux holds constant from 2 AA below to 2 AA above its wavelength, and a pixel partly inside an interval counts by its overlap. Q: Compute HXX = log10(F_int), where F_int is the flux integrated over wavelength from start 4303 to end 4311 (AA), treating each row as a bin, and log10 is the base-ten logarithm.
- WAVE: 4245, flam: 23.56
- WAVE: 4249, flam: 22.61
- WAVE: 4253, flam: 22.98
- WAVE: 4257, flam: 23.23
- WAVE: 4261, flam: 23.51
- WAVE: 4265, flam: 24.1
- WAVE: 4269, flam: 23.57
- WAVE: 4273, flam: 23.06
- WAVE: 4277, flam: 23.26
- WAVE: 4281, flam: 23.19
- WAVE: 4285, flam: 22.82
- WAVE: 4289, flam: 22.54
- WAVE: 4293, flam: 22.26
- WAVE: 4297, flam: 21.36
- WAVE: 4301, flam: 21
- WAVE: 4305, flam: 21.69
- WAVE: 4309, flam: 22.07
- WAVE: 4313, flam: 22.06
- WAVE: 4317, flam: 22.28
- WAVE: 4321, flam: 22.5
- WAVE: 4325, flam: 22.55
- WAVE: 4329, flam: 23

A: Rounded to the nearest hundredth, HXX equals 2.24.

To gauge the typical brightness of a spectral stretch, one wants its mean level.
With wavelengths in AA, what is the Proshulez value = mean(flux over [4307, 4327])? 22.3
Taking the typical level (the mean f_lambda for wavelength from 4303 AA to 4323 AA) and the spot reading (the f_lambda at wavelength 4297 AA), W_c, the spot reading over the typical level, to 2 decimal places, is 0.97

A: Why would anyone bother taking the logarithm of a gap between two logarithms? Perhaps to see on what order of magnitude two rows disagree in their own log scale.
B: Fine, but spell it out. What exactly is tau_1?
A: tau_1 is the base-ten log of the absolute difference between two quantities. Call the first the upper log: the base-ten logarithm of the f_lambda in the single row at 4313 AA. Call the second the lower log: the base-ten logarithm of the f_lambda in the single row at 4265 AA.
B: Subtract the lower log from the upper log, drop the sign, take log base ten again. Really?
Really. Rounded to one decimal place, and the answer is -1.4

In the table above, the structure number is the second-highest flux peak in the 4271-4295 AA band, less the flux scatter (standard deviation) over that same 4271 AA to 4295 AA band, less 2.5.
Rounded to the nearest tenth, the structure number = 20.3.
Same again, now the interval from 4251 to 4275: 20.7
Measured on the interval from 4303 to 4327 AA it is 19.7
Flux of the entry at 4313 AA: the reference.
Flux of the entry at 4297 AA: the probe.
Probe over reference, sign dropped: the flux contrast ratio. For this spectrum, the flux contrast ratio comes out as 0.97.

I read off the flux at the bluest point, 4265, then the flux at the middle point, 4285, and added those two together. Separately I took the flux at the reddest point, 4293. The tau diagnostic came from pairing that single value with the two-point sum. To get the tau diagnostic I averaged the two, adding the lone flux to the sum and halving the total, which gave 34.6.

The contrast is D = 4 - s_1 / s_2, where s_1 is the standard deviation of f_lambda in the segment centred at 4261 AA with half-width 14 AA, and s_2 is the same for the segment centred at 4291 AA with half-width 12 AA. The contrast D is 3.43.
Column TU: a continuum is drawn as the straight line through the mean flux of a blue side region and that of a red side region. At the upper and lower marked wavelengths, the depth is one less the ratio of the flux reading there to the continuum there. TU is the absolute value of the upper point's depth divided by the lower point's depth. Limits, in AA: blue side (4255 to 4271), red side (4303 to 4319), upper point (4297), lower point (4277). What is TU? 10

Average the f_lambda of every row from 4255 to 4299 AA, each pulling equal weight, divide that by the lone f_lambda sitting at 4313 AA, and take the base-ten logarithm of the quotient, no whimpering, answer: 0.018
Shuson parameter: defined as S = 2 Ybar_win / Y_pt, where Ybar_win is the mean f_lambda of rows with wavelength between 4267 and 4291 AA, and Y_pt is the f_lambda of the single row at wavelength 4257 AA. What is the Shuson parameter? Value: 1.99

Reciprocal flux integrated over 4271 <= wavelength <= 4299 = 1.24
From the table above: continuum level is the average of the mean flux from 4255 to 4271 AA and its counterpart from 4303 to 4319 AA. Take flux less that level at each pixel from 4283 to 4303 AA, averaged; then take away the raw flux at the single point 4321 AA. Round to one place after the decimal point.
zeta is -23.3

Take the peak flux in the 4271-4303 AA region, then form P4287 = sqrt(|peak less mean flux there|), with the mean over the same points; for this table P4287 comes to 0.91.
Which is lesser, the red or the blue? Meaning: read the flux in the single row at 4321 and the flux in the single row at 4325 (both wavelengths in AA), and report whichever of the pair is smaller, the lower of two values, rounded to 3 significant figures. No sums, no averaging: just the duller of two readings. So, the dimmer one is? 22.5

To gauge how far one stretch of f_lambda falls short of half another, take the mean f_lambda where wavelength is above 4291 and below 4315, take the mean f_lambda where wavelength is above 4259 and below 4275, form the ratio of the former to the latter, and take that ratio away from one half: -0.423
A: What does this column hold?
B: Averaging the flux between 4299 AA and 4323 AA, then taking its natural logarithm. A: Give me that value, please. 3.09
